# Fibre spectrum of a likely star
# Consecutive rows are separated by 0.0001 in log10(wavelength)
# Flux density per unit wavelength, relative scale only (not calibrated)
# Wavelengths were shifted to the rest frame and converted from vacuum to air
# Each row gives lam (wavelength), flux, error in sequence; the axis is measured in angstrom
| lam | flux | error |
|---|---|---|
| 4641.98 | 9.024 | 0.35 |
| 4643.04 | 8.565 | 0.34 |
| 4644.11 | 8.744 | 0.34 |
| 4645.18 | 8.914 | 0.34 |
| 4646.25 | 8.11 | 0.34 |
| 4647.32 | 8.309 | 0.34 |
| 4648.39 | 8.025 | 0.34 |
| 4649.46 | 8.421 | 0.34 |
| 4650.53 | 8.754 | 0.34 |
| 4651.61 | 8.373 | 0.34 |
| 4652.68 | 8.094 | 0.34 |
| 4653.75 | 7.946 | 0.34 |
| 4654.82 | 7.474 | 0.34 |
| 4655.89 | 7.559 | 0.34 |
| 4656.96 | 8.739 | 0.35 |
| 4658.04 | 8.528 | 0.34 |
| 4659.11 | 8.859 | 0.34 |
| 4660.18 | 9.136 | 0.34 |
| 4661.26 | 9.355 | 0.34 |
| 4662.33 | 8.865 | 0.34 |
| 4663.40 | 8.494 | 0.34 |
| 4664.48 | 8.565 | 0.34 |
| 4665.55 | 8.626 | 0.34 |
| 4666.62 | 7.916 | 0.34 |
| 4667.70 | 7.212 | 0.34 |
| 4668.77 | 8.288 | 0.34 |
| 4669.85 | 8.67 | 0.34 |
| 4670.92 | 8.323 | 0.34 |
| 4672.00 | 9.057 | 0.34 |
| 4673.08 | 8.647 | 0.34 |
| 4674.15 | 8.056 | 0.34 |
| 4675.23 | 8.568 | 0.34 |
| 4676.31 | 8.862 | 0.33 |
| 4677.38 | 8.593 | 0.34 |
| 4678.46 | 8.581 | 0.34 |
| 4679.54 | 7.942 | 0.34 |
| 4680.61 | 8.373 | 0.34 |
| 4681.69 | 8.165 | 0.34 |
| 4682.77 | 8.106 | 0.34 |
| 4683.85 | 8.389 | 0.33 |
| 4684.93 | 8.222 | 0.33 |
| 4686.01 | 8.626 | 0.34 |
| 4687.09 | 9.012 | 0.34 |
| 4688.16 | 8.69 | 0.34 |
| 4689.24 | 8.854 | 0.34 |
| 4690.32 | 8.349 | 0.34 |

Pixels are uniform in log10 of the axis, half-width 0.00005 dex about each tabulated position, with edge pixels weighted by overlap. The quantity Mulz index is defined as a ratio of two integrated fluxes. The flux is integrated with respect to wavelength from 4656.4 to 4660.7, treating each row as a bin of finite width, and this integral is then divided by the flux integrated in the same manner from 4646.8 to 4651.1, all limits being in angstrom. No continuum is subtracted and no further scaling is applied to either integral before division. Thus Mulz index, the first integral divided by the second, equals 1.05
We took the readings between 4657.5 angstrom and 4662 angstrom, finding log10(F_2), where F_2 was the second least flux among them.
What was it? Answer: 0.95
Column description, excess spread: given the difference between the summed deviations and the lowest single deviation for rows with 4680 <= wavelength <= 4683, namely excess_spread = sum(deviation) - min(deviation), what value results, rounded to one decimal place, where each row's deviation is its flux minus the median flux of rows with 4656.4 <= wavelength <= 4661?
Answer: -1.1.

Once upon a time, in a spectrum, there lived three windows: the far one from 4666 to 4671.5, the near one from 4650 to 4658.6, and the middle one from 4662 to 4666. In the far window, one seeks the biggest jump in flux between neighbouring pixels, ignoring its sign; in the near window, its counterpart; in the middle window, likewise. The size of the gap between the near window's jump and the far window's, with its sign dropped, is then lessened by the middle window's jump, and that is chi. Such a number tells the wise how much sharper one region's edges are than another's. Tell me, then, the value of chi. -0.3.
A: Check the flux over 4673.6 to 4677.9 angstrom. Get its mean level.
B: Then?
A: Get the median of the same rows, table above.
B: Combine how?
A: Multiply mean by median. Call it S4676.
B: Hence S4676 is 73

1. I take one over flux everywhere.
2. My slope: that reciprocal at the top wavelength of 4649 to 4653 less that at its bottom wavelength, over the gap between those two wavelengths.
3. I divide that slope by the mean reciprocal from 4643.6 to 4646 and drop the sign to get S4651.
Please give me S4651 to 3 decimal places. 0.013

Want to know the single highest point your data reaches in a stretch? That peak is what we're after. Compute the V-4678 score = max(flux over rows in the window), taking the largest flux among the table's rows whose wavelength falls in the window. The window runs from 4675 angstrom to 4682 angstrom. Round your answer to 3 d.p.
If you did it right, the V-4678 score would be 8.862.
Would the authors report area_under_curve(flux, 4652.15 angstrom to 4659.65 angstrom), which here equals 61.3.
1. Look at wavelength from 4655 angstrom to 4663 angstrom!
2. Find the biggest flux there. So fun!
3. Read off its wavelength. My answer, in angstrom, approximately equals 4661.26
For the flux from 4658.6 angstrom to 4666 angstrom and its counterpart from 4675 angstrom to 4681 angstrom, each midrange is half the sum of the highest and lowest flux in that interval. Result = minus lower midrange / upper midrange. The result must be -1.06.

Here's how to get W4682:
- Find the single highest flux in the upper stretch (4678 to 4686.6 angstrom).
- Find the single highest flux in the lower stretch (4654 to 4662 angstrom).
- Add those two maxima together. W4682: 17.98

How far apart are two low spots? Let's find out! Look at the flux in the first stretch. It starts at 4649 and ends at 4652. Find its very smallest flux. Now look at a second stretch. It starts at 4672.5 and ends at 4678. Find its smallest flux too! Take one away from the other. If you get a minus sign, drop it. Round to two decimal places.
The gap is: 0.32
